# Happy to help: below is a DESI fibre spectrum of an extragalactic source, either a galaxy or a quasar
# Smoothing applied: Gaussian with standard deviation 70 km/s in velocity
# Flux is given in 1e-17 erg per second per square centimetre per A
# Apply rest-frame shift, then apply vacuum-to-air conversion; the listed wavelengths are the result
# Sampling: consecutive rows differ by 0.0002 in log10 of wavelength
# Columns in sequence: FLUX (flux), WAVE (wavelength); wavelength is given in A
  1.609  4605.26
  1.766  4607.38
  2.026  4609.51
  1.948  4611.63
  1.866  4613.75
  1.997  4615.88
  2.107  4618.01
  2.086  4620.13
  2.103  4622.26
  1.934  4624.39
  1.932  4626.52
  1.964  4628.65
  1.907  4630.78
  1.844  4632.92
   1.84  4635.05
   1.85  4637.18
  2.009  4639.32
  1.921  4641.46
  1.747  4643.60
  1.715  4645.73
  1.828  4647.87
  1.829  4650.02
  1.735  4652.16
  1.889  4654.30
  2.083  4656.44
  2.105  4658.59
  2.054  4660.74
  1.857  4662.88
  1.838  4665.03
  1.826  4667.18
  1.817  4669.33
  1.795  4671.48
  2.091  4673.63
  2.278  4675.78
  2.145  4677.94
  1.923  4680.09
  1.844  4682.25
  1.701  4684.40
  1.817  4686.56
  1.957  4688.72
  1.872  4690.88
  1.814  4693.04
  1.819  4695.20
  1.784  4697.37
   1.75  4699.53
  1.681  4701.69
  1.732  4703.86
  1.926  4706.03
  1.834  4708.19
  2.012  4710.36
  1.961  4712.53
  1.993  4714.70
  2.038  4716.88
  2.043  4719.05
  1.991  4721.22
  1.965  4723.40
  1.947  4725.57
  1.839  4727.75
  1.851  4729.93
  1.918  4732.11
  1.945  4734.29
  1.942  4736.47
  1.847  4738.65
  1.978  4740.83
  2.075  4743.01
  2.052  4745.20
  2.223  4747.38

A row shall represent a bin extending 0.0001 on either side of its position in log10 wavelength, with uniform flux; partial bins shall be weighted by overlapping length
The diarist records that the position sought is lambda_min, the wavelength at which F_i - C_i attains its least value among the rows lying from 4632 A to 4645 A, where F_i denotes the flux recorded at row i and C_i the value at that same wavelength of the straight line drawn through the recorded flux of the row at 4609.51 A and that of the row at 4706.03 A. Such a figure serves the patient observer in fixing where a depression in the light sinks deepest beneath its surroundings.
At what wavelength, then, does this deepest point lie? 4643.60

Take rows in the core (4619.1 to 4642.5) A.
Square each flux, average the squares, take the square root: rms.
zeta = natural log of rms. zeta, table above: 0.67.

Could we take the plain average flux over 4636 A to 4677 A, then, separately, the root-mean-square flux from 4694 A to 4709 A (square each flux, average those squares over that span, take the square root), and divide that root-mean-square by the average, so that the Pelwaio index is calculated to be 0.94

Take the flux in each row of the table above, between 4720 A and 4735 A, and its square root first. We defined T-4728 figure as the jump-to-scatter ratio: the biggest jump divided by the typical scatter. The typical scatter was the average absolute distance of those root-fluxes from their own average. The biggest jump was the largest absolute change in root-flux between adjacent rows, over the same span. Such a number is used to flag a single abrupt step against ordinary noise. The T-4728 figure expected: 2.4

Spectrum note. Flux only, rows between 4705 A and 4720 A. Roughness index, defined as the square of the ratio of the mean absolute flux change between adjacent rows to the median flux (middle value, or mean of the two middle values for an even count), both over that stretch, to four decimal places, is 0.0011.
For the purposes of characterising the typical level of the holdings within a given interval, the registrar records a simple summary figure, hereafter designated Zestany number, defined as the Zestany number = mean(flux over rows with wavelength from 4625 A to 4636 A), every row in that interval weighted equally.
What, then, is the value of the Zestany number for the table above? 1.90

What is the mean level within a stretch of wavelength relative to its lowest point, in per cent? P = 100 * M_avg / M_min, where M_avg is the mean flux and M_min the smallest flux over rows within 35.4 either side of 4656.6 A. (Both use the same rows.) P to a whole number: 112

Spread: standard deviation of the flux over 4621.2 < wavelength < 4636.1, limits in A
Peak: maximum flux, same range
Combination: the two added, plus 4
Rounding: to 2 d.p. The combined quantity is 6.19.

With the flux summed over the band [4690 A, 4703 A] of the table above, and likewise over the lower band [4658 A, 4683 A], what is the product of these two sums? 253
